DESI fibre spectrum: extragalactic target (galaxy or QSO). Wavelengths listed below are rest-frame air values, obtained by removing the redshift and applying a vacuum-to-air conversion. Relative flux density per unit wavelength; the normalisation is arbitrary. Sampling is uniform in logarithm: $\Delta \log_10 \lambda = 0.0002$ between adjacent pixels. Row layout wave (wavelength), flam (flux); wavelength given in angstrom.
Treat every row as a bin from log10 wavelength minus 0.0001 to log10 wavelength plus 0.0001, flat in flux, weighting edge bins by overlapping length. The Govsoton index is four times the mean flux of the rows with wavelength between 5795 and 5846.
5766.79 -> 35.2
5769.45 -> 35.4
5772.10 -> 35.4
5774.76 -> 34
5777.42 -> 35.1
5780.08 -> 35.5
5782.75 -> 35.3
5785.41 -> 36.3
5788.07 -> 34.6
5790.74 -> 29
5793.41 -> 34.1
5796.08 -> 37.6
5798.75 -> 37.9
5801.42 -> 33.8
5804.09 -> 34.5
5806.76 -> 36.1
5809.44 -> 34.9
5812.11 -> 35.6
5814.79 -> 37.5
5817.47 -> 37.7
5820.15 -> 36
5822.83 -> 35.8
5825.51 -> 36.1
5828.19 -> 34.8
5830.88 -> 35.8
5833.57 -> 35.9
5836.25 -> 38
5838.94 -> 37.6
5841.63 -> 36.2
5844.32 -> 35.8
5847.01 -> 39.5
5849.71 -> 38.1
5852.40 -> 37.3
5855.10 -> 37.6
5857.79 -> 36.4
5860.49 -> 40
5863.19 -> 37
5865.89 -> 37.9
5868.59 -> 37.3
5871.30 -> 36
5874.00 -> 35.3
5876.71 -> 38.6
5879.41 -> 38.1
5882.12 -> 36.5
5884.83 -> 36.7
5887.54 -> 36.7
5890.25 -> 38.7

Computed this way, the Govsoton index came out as 145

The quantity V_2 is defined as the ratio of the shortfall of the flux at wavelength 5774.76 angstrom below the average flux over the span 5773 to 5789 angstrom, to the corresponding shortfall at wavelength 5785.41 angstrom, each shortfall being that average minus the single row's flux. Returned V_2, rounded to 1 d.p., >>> -1.0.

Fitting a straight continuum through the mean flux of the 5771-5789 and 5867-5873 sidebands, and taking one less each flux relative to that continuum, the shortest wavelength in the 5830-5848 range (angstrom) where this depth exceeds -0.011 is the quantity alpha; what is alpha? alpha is 5830.88 angstrom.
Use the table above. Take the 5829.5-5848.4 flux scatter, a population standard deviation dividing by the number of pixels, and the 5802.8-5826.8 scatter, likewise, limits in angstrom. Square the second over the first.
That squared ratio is 0.56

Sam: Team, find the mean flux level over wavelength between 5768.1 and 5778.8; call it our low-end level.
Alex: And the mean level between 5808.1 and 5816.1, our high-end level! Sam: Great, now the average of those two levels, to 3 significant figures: 35.5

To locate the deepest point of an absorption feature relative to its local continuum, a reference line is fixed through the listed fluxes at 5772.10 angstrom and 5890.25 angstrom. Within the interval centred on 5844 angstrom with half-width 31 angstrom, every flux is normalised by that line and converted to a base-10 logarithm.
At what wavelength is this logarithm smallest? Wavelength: 5874.00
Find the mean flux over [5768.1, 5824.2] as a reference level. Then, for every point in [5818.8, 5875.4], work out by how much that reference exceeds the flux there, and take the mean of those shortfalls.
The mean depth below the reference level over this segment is -1.5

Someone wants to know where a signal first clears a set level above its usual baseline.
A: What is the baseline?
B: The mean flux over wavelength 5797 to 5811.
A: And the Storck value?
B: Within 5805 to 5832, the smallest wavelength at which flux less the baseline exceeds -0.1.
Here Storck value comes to 5806.76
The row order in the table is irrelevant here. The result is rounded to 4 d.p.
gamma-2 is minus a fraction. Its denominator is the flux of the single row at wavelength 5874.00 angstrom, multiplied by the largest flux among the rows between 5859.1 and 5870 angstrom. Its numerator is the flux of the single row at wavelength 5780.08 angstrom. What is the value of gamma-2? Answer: -0.0251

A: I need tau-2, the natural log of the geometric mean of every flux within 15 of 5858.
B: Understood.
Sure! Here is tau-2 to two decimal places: 3.62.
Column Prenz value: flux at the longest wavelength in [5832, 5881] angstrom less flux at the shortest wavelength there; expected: 2.2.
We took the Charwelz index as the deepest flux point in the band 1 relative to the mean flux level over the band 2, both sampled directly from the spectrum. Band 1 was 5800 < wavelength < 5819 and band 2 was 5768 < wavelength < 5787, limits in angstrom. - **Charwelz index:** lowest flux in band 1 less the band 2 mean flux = -1.5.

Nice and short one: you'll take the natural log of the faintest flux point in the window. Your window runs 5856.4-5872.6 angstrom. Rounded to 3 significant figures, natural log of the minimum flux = 3.58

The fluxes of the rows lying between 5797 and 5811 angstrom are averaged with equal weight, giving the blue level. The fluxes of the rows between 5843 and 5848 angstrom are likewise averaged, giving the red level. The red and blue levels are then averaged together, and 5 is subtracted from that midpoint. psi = 31.5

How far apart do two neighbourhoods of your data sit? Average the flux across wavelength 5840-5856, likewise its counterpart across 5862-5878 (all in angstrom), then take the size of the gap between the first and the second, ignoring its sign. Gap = 0.40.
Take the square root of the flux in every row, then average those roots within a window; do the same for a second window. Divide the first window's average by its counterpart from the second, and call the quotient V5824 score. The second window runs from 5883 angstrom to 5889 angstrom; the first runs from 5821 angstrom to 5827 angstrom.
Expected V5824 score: 0.990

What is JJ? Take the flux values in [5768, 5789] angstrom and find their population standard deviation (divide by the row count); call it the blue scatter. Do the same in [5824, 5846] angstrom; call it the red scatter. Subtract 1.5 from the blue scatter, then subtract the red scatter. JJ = -1.8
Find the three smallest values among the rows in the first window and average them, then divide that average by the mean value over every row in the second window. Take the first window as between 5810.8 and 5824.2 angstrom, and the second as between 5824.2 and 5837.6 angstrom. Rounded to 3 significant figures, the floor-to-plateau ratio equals 0.991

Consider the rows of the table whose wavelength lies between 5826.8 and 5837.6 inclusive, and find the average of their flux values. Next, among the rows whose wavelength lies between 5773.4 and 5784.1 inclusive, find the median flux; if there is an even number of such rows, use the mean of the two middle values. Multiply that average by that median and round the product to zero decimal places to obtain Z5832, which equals 1272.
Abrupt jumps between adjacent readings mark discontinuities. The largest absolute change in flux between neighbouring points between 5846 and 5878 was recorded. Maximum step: 3.60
